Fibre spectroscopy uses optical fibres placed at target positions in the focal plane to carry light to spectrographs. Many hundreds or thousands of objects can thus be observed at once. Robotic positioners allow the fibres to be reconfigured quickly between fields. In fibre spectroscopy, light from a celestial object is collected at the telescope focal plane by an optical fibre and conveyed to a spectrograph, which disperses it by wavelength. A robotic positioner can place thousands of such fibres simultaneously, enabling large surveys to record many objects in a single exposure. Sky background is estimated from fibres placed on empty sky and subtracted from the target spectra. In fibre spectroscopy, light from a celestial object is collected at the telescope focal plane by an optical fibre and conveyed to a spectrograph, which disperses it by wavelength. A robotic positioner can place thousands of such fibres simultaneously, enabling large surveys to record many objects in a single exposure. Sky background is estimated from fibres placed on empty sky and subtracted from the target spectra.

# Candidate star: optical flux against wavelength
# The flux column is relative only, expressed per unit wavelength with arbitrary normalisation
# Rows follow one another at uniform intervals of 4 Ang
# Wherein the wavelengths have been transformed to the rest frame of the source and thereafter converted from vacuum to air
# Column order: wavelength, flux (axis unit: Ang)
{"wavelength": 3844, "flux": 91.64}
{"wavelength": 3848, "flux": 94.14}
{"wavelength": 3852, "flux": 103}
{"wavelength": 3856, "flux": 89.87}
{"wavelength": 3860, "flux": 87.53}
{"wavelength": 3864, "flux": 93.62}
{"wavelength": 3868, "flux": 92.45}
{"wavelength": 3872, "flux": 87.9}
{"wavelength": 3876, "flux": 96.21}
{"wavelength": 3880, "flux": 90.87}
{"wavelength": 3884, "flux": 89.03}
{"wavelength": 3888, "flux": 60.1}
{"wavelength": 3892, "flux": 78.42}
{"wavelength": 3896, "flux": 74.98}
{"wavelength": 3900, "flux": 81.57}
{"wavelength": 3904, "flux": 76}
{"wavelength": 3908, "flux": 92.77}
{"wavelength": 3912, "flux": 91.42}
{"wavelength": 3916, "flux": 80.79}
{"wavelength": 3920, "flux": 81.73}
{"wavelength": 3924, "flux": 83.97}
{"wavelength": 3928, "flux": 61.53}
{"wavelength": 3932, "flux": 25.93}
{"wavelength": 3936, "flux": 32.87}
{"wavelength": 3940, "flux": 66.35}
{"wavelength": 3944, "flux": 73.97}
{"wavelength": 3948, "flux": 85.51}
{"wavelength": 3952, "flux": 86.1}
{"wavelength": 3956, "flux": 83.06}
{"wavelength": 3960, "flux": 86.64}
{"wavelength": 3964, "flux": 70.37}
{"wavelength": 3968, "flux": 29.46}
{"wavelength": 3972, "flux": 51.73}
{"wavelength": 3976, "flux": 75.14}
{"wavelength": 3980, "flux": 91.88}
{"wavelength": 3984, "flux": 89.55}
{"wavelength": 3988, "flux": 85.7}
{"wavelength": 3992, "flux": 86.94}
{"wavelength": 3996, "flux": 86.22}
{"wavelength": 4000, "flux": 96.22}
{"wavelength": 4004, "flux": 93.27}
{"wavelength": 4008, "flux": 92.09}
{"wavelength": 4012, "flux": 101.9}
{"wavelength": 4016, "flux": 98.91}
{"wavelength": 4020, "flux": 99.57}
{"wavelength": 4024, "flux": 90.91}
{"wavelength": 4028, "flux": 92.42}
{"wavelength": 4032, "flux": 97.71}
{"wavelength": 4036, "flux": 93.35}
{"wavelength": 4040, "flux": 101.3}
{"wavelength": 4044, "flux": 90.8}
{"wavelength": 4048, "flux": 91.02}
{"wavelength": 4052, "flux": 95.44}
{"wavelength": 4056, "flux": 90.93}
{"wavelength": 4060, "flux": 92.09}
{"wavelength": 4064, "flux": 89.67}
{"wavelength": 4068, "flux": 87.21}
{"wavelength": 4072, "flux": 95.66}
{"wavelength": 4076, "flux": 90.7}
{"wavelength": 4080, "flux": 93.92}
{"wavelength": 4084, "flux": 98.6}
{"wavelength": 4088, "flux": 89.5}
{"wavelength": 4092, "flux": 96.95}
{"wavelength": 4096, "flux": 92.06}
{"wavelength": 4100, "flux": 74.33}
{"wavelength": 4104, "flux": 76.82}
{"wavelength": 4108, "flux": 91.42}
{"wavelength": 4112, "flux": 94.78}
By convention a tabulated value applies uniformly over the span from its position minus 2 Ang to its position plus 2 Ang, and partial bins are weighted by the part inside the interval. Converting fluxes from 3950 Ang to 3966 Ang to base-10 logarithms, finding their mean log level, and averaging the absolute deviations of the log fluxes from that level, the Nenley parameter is 0.031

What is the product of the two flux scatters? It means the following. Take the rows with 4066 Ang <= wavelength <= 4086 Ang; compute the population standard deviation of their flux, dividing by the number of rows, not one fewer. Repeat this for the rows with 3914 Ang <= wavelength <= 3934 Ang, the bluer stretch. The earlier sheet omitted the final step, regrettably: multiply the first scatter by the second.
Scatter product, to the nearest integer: 87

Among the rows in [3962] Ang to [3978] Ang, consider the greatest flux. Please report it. 75.14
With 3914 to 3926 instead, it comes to 83.97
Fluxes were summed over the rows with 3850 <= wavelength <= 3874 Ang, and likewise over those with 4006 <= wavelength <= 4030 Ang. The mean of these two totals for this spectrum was 565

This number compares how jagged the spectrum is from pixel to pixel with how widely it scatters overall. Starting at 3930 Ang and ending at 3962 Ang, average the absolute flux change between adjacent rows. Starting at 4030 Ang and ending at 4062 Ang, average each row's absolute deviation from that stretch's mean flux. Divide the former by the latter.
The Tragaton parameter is 3.1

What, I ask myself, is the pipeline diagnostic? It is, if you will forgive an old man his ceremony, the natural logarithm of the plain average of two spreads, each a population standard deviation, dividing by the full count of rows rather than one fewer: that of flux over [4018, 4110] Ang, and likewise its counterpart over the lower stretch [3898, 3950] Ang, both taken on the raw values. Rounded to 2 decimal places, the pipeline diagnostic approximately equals 2.57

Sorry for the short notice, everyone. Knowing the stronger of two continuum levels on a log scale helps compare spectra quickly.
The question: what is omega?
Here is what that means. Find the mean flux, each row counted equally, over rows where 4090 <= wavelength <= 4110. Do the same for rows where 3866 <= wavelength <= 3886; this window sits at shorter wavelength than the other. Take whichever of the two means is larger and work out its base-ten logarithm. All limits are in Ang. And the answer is 1.96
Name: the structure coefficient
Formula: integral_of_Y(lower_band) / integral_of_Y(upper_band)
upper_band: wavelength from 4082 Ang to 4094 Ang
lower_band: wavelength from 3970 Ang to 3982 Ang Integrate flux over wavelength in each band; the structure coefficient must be 0.77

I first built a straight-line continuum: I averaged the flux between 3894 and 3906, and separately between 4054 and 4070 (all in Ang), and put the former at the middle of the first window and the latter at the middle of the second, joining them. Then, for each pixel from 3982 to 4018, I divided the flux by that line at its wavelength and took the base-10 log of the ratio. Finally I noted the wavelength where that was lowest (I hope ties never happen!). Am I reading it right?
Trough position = 3996 Ang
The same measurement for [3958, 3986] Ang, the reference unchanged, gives 3968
